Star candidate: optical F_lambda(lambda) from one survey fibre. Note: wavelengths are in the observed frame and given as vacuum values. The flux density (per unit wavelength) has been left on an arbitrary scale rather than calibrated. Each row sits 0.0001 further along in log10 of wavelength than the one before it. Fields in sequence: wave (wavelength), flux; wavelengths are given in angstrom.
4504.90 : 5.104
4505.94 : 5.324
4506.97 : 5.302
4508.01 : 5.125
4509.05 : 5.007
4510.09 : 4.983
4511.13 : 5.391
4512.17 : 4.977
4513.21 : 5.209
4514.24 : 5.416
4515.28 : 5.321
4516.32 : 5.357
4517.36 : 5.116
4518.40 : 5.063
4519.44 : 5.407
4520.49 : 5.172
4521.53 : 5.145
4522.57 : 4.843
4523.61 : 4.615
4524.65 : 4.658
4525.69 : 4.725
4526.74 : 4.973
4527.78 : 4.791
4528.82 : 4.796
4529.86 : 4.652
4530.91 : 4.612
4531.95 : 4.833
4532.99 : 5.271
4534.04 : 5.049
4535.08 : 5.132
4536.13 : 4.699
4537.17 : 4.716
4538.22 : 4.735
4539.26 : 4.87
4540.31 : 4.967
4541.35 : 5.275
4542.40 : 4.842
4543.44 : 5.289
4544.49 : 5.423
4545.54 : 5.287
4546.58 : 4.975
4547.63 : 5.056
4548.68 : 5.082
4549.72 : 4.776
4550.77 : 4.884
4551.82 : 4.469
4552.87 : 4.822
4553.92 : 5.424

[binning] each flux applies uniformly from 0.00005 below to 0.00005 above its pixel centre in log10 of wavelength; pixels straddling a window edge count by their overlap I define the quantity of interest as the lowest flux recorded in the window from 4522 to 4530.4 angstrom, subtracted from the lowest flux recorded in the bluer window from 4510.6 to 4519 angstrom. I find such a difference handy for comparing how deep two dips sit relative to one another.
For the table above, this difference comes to 0.36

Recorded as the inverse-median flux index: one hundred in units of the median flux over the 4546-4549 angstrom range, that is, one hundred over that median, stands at 19.8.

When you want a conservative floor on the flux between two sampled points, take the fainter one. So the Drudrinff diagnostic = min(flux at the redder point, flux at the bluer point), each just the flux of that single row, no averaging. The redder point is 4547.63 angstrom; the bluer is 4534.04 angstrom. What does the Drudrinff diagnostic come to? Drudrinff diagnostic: 5.05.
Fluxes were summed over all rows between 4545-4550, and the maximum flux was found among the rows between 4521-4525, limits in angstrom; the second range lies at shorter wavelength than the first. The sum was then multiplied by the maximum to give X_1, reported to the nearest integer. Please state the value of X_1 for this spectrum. 130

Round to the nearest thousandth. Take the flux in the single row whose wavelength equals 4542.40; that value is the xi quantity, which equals 4.842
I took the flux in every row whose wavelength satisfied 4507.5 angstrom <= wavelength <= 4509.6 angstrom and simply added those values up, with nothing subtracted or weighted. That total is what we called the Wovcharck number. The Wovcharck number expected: 10.1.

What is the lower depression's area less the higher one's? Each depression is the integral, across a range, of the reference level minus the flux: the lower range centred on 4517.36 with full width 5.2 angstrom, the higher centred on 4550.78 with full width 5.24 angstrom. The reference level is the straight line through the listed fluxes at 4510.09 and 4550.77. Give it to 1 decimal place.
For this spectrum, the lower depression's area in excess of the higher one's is -1.9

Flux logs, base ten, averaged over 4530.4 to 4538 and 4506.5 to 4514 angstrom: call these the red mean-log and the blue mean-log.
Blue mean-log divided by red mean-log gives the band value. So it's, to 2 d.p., 1.03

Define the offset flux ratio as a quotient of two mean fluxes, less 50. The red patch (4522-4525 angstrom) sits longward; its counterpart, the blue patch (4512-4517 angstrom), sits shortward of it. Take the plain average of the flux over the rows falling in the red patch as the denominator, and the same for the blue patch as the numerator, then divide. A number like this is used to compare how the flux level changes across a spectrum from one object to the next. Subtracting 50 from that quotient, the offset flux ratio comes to -48.9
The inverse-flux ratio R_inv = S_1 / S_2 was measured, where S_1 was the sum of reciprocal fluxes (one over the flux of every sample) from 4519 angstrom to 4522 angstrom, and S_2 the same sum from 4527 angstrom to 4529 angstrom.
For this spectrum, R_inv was 1.4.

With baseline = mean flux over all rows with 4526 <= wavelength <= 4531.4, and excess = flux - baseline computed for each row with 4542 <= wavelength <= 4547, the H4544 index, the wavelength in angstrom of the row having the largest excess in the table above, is 4544.49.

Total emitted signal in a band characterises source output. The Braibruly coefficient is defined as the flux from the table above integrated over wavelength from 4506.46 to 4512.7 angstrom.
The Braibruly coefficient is 32.0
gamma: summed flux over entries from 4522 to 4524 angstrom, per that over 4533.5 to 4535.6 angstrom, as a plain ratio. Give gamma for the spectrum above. 0.93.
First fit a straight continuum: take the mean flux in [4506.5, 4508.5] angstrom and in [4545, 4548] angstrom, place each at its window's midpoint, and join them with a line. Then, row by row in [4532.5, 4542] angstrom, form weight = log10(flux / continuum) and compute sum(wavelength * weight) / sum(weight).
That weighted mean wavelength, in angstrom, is 4537.6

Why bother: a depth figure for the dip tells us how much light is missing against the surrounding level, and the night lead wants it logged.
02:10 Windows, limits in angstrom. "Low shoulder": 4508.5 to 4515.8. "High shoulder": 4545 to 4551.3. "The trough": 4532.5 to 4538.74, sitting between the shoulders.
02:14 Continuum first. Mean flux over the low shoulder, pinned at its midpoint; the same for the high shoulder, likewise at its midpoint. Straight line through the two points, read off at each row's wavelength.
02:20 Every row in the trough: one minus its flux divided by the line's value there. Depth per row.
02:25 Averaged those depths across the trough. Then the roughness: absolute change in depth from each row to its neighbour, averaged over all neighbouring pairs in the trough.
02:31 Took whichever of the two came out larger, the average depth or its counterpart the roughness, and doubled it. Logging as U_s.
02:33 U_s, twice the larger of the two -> 0.061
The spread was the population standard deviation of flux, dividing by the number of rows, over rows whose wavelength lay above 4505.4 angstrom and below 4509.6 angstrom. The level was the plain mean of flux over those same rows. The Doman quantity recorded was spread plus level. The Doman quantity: 5.32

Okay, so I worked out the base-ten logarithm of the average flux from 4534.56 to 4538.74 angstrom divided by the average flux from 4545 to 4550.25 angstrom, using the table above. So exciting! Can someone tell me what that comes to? -0.019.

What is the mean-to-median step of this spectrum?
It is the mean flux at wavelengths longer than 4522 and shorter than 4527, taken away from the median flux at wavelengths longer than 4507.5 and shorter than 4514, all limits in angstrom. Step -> 0.3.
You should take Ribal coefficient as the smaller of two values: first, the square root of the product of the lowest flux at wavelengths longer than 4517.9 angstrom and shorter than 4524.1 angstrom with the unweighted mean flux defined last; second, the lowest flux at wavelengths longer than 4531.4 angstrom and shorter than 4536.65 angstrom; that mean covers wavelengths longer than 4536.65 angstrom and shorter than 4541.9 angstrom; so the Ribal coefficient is 4.70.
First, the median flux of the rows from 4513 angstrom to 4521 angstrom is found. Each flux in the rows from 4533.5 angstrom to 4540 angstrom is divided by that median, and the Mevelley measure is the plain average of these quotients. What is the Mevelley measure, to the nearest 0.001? 0.924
